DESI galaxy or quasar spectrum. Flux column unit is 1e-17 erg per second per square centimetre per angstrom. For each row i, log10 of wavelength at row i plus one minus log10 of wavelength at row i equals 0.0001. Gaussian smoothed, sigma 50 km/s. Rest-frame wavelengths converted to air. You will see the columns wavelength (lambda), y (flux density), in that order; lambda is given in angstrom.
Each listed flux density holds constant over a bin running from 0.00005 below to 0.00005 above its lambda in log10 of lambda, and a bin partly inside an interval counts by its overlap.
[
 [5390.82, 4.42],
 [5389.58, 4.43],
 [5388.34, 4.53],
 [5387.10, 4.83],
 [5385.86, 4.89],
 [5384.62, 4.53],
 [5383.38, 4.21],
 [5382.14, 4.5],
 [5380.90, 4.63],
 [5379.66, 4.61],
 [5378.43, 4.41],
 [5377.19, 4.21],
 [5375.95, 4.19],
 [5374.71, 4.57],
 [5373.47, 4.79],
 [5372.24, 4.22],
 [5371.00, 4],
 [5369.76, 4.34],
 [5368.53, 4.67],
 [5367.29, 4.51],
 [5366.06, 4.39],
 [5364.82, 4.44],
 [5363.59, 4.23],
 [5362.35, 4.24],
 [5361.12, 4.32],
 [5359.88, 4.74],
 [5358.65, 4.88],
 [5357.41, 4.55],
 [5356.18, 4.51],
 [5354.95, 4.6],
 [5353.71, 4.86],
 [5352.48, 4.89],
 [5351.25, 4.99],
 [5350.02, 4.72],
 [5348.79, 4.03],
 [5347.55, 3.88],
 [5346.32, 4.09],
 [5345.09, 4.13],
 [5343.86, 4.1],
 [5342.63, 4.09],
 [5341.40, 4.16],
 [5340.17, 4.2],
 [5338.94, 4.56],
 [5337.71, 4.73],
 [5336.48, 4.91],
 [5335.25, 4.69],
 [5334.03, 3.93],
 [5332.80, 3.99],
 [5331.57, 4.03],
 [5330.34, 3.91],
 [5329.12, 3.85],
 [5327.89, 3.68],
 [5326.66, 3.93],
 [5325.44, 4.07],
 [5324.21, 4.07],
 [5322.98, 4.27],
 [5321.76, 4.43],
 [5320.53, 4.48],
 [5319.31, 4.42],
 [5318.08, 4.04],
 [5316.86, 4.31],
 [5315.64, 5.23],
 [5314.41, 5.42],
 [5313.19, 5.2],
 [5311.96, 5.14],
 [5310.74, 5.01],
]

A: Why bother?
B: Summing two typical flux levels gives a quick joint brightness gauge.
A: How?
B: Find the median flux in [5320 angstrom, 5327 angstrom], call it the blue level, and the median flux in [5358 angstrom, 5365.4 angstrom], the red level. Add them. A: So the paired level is 8.55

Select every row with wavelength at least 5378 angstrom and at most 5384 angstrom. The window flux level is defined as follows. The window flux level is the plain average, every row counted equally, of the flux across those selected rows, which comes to 4.5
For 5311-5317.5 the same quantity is 5.1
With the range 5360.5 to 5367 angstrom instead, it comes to 4.3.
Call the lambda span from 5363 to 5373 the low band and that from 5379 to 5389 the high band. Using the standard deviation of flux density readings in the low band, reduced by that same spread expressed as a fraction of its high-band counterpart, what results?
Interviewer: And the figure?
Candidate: -0.8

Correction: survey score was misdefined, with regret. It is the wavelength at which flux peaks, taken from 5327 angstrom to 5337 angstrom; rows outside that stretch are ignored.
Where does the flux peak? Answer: 5336.48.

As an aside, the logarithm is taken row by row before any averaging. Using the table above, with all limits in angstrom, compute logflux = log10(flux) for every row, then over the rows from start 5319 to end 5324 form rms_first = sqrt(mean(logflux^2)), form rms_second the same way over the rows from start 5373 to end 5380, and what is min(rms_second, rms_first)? 0.64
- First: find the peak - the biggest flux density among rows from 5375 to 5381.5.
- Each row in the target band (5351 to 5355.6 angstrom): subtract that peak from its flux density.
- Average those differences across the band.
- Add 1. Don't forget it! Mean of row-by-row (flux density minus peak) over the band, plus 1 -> 1.2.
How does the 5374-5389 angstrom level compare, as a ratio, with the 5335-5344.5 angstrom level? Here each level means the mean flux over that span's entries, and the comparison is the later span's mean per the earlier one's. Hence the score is 1.02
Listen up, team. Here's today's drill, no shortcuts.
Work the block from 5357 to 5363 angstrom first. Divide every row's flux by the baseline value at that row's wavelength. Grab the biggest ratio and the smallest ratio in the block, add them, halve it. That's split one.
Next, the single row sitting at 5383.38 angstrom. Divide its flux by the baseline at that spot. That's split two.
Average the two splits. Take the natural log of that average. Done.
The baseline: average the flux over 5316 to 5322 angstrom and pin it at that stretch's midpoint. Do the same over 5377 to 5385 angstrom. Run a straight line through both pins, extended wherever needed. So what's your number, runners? -0.01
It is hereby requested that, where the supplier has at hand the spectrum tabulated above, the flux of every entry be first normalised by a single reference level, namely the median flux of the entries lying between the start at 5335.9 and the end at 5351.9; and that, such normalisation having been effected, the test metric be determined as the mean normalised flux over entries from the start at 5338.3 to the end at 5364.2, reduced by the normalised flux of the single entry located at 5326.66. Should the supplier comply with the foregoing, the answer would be 0.12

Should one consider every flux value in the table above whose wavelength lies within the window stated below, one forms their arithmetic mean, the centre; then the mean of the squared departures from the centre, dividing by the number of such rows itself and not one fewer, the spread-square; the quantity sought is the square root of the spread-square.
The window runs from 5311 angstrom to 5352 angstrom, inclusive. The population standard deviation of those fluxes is 0.455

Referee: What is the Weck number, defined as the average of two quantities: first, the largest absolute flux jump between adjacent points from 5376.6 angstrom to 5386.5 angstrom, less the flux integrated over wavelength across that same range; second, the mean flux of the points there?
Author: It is -19.9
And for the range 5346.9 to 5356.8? -19.9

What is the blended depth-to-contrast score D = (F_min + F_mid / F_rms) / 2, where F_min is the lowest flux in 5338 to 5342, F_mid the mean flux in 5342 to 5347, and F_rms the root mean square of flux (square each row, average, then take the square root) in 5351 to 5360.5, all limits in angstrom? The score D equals 2.51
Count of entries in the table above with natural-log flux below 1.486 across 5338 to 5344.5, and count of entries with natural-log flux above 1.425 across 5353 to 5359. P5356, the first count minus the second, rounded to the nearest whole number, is -1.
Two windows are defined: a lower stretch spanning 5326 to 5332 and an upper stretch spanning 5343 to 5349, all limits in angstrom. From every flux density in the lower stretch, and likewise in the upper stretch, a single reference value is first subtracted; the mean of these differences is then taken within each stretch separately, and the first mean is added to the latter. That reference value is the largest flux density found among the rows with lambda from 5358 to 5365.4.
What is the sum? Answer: -1.8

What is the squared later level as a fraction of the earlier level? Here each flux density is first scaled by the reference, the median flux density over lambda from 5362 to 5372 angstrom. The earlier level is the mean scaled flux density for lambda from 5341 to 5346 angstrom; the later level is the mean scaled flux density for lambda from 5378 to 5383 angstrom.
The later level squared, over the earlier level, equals 1.14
